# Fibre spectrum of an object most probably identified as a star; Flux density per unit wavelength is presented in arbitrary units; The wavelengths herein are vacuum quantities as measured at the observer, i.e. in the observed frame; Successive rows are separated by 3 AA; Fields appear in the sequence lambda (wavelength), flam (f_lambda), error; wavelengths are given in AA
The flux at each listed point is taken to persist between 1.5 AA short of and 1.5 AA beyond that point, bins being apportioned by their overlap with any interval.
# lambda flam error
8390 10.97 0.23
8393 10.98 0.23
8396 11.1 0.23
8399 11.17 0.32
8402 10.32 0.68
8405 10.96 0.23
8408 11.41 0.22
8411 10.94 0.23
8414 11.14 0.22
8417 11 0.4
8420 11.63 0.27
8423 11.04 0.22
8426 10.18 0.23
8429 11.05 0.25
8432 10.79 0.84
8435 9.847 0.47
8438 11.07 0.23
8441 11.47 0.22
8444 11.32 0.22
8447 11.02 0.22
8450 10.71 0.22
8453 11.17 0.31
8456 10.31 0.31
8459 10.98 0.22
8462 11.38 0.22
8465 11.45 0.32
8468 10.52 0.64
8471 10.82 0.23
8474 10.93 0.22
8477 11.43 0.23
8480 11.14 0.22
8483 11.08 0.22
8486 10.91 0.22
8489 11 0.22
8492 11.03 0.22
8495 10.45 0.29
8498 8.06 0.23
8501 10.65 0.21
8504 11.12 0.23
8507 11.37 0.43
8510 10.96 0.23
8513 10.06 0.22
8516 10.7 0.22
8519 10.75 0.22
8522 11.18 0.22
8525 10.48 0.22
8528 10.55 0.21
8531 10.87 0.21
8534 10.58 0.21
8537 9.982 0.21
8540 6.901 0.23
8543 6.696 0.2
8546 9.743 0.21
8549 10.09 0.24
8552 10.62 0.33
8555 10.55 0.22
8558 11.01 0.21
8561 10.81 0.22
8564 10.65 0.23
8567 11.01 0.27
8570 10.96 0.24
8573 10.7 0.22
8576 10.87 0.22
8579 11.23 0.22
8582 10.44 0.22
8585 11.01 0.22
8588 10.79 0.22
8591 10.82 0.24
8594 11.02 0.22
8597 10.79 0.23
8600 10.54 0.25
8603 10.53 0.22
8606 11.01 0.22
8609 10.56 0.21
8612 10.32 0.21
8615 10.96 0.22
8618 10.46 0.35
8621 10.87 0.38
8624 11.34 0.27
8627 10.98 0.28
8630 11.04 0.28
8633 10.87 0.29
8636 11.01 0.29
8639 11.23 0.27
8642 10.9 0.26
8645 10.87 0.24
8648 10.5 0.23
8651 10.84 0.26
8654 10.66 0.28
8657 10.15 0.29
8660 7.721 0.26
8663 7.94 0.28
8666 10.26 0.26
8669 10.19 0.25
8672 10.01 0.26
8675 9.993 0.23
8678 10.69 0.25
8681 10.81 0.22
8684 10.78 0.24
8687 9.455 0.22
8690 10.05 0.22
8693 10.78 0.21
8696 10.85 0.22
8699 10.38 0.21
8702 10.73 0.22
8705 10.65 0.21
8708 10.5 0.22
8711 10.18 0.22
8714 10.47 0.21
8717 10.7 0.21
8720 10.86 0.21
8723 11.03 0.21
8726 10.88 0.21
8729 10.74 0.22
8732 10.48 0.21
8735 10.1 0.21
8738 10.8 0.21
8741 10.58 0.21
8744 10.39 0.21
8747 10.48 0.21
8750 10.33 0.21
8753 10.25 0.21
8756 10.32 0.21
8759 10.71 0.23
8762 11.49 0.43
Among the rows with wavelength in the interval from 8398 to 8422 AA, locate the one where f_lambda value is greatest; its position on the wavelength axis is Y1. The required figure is 8420 AA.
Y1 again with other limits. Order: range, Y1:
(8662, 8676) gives 8666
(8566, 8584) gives 8579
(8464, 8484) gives 8465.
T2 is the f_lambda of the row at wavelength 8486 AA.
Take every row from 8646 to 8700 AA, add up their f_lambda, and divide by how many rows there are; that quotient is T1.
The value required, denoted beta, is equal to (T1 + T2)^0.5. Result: 4.59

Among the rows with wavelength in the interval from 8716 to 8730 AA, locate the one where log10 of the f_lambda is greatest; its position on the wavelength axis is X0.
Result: 8723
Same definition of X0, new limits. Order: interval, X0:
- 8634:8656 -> 8639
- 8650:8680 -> 8651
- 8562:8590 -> 8579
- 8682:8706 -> 8696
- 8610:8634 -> 8624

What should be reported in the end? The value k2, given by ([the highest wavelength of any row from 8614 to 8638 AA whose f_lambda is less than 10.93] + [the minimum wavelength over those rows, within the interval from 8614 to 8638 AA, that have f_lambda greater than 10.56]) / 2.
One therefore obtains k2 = 8624.0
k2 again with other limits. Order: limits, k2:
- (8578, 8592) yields 8585.0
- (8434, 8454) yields 8444.0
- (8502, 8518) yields 8510.0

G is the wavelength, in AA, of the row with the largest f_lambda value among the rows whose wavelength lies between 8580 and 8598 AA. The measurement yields 8594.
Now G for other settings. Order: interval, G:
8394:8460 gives 8420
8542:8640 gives 8624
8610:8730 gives 8624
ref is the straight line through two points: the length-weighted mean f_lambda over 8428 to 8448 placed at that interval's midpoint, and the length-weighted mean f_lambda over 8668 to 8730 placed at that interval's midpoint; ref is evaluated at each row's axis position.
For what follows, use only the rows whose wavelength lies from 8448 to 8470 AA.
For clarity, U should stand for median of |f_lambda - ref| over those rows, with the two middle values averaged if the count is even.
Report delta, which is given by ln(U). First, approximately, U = 0.36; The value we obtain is -1.01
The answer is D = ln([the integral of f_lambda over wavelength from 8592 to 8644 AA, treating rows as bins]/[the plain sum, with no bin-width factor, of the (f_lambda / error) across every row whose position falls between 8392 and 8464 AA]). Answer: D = -0.58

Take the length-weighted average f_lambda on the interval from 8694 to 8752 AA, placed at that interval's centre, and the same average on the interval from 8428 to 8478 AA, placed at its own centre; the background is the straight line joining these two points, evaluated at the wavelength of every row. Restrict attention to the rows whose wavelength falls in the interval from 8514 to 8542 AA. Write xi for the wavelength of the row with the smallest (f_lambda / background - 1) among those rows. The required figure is 8540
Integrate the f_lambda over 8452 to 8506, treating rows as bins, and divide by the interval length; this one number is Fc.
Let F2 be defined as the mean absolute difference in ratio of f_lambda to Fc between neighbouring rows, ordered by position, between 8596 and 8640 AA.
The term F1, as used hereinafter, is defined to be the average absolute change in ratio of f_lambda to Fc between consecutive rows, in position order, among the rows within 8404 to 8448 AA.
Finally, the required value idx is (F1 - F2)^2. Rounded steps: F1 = 0.049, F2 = 0.029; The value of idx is 0.0004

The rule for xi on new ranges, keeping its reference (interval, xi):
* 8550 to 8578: 8555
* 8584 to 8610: 8603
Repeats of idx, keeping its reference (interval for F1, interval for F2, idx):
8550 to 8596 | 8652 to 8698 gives 0.0013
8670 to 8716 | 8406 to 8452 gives 0.0002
